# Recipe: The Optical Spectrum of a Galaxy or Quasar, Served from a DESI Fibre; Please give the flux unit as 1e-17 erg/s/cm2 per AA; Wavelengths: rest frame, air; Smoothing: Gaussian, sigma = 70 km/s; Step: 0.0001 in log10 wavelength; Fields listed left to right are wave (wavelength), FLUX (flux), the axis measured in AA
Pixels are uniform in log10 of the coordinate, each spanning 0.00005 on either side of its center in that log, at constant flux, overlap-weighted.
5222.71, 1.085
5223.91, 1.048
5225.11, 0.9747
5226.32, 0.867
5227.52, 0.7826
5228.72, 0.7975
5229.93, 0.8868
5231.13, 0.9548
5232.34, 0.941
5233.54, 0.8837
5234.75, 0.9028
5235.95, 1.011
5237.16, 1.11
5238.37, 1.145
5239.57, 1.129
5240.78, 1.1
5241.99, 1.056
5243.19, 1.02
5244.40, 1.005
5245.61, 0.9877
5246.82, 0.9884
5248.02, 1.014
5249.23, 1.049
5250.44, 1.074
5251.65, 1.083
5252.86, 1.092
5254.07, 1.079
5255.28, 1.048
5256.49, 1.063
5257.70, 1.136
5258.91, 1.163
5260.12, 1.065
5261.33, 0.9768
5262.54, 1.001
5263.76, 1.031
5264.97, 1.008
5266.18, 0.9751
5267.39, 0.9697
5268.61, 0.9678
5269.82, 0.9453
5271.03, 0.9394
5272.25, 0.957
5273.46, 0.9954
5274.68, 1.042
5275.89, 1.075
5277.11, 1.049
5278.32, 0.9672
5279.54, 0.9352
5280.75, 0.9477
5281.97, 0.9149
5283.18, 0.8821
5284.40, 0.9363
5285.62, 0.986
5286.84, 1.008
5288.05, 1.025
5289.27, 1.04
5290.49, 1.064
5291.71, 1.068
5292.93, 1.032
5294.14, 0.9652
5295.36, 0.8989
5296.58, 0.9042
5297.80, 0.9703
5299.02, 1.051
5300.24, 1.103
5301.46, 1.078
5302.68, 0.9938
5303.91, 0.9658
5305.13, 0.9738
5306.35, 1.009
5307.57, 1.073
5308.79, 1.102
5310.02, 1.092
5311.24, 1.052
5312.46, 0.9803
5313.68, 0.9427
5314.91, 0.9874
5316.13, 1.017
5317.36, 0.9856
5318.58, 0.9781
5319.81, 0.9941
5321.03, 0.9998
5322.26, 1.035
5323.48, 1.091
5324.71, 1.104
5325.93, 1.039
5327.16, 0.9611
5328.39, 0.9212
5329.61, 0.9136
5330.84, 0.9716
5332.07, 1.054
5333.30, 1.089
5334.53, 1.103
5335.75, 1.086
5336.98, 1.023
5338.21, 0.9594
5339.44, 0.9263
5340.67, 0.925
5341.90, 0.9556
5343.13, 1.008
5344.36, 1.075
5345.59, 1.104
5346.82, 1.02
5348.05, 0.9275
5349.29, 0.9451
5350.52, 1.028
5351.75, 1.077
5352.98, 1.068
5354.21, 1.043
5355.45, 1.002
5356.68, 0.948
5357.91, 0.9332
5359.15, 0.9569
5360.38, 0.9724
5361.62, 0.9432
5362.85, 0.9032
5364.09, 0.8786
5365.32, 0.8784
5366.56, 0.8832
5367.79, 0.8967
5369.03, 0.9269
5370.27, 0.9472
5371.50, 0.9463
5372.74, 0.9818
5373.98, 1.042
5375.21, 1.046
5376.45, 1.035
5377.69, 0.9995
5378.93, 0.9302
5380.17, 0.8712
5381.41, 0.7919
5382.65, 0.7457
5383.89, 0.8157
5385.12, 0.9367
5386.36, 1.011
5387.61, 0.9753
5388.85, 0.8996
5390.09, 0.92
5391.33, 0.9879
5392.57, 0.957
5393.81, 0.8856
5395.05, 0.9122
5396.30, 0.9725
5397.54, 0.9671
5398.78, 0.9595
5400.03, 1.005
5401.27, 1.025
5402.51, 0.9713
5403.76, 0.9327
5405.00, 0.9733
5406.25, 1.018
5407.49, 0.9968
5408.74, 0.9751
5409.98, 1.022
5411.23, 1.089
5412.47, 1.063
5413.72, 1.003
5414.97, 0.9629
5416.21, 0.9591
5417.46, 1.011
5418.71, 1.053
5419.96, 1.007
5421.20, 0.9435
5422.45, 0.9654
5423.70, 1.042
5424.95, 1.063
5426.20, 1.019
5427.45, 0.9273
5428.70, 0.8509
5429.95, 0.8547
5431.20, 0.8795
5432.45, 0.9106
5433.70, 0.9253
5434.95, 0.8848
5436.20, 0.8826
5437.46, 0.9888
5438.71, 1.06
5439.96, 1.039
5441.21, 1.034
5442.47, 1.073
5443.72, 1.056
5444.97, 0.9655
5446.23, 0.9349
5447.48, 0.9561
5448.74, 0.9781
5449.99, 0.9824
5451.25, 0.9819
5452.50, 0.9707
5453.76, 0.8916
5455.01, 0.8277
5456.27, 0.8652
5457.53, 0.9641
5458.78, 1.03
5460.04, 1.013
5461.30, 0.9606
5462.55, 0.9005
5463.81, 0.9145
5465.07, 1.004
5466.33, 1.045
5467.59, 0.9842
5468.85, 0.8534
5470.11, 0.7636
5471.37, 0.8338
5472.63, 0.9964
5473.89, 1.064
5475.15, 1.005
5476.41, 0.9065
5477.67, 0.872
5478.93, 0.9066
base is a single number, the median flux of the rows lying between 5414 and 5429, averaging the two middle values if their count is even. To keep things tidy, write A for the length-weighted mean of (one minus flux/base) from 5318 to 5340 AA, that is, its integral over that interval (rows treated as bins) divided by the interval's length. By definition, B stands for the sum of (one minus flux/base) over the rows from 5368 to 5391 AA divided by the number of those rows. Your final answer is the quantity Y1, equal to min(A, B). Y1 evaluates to -0.028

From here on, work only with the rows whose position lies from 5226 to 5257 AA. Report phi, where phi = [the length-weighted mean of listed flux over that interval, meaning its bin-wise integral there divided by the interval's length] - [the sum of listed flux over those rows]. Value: -25.1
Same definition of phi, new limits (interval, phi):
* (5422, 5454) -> -24.2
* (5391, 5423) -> -24.6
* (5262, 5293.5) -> -24.8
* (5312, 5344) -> -25.0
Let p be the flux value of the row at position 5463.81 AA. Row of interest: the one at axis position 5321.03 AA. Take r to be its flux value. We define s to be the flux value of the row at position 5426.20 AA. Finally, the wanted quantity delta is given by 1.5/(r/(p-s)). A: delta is -0.16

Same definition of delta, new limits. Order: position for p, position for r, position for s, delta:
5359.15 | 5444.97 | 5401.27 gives -0.11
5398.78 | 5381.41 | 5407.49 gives -0.07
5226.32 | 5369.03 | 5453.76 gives -0.04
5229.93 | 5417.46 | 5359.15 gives -0.10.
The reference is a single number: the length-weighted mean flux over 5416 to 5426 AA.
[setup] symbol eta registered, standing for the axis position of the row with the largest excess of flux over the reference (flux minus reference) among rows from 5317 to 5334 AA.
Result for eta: 5324.71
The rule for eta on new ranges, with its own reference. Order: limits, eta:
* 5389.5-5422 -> 5411.23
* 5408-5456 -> 5411.23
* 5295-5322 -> 5300.24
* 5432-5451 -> 5442.47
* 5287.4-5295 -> 5291.71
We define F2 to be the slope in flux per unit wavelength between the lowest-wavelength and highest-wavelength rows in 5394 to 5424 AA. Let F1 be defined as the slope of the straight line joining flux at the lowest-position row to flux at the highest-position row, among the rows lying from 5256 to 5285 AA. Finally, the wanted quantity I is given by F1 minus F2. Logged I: -0.0091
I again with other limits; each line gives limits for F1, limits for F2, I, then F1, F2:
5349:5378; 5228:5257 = -0.0076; 0.002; 0.010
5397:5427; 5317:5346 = -0.0024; 0.002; 0.004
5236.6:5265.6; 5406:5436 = 0.0010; -0.004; -0.005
